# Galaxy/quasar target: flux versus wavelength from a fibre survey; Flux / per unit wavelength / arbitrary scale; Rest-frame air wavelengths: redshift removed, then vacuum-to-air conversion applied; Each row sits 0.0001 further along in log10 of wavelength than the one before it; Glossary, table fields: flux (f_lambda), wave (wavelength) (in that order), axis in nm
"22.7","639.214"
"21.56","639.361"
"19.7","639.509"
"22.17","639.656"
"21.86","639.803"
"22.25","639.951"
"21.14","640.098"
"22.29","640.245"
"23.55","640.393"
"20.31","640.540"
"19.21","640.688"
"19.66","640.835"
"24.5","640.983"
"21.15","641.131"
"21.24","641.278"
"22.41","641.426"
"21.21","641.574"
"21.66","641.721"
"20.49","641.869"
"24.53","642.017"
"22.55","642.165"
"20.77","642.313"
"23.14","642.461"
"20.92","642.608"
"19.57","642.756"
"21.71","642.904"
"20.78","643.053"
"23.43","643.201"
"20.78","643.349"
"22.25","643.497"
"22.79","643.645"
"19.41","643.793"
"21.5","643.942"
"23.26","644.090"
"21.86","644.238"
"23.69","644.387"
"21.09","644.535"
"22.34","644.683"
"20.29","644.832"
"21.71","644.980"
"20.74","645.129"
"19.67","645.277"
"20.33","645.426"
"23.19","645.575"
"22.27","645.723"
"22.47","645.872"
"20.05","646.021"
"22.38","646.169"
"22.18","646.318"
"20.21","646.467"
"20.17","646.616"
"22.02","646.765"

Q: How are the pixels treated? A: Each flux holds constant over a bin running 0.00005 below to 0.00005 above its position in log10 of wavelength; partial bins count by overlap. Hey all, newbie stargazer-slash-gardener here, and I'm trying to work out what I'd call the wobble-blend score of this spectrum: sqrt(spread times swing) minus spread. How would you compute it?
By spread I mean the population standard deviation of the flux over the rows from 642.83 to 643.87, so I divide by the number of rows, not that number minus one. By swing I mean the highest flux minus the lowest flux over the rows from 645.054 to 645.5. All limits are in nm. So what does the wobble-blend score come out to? -0.11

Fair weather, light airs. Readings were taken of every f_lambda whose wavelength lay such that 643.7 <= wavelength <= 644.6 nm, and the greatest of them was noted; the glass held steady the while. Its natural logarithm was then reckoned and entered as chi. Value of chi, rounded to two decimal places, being 3.17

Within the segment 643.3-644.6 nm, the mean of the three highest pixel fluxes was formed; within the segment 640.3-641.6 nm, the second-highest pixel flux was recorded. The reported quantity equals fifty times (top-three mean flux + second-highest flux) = 2340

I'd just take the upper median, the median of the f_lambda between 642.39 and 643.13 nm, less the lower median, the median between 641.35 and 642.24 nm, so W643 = -1.1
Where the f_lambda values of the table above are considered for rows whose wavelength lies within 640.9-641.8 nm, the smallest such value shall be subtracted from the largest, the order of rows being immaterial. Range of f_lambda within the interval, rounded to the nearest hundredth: 3.35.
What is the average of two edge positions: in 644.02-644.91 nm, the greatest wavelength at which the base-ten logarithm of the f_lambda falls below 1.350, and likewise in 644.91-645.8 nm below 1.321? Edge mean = 645.13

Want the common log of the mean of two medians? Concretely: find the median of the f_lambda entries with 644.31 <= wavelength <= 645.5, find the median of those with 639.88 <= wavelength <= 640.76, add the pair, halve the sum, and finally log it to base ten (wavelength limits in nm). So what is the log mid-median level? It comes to 1.328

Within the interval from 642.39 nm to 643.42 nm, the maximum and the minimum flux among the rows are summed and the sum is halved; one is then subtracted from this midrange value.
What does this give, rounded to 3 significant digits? 20.5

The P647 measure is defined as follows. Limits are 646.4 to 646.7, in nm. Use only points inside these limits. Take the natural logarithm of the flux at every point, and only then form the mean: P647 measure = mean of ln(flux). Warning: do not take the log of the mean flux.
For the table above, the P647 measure 3.01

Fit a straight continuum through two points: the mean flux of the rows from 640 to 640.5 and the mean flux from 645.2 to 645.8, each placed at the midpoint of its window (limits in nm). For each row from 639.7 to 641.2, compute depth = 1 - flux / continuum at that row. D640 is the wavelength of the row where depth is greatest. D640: 640.688 nm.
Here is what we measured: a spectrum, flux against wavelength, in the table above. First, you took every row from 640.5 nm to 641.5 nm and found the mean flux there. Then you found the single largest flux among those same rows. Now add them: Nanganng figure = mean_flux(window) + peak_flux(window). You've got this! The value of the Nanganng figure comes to 45.7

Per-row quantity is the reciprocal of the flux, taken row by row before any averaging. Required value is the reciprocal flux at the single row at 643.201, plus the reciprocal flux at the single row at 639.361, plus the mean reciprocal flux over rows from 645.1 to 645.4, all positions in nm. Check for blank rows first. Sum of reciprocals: 0.139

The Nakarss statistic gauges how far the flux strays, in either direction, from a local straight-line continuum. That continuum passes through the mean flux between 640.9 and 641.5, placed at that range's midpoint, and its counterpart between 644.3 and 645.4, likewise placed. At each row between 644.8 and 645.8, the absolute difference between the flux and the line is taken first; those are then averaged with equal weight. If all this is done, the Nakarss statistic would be 1.09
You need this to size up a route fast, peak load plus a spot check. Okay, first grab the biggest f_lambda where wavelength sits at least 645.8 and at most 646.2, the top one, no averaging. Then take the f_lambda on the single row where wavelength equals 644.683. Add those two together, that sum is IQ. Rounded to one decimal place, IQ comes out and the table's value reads 44.8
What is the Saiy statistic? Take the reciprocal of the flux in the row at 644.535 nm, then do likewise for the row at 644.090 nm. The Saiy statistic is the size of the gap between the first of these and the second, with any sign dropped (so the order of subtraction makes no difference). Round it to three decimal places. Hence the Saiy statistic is 0.004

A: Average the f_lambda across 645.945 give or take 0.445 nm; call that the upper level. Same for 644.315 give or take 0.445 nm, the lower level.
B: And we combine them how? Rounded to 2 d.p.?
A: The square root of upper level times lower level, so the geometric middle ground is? 22.19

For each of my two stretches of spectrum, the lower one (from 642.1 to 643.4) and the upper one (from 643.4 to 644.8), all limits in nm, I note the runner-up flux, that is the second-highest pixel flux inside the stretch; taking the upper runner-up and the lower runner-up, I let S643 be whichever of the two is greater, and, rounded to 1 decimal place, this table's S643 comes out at 23.3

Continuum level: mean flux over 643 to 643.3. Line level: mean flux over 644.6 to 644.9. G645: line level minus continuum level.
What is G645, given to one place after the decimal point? -0.8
